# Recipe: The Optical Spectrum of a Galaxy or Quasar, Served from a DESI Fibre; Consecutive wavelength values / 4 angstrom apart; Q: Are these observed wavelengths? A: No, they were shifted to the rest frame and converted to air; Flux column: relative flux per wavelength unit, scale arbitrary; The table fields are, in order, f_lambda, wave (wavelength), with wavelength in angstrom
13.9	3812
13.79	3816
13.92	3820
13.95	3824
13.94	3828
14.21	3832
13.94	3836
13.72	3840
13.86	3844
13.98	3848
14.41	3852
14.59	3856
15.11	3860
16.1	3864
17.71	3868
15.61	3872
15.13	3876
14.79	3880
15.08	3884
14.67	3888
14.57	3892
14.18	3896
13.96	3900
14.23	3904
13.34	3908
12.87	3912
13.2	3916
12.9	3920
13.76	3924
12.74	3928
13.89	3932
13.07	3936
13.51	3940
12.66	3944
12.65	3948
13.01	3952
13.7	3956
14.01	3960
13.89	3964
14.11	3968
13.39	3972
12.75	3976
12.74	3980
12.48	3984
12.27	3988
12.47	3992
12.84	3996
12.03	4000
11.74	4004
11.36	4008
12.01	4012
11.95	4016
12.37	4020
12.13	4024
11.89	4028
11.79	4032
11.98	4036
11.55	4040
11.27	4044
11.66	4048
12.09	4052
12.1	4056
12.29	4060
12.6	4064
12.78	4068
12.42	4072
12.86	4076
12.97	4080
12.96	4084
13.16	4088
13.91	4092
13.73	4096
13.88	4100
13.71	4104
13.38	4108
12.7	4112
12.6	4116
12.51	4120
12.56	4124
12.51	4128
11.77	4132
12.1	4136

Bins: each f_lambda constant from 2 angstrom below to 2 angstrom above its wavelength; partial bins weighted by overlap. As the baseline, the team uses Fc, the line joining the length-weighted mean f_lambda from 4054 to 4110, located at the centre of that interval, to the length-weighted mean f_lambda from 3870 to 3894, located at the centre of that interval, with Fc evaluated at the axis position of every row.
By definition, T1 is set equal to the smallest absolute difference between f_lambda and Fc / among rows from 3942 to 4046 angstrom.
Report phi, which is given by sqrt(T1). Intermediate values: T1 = 0.04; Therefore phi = 0.20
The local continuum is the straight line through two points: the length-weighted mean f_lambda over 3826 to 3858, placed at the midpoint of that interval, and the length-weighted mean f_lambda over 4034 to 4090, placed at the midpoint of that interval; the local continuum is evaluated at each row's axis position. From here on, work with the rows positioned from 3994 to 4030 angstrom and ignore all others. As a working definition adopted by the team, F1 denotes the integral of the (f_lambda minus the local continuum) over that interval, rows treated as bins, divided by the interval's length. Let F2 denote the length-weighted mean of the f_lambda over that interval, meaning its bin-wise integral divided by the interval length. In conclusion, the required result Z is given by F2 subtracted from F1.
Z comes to -12.7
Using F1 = -0.7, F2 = 12.0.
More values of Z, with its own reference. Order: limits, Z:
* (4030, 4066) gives -12.4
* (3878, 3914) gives -13.7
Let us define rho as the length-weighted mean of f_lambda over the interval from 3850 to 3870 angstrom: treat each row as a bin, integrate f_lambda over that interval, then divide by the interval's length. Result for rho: 15.6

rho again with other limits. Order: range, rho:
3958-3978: 13.6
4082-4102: 13.5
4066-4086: 12.8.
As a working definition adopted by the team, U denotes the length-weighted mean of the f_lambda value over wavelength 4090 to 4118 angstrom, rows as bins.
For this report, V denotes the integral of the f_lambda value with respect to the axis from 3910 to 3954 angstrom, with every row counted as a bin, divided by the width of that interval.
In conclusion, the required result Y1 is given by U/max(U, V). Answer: 1.00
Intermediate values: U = 13.4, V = 13.1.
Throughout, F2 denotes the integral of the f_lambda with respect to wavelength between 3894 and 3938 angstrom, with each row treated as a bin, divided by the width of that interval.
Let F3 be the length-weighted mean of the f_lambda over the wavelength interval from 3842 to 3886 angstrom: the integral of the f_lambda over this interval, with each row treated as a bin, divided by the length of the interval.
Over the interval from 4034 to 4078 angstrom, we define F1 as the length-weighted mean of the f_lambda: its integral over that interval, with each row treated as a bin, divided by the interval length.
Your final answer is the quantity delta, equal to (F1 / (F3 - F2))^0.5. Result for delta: 2.7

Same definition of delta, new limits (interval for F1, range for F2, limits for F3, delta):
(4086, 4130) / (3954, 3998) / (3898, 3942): 7.2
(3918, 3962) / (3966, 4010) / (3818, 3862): 2.9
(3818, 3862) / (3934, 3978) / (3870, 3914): 3.7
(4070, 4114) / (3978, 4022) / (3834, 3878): 2.2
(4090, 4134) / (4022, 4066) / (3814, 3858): 2.5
